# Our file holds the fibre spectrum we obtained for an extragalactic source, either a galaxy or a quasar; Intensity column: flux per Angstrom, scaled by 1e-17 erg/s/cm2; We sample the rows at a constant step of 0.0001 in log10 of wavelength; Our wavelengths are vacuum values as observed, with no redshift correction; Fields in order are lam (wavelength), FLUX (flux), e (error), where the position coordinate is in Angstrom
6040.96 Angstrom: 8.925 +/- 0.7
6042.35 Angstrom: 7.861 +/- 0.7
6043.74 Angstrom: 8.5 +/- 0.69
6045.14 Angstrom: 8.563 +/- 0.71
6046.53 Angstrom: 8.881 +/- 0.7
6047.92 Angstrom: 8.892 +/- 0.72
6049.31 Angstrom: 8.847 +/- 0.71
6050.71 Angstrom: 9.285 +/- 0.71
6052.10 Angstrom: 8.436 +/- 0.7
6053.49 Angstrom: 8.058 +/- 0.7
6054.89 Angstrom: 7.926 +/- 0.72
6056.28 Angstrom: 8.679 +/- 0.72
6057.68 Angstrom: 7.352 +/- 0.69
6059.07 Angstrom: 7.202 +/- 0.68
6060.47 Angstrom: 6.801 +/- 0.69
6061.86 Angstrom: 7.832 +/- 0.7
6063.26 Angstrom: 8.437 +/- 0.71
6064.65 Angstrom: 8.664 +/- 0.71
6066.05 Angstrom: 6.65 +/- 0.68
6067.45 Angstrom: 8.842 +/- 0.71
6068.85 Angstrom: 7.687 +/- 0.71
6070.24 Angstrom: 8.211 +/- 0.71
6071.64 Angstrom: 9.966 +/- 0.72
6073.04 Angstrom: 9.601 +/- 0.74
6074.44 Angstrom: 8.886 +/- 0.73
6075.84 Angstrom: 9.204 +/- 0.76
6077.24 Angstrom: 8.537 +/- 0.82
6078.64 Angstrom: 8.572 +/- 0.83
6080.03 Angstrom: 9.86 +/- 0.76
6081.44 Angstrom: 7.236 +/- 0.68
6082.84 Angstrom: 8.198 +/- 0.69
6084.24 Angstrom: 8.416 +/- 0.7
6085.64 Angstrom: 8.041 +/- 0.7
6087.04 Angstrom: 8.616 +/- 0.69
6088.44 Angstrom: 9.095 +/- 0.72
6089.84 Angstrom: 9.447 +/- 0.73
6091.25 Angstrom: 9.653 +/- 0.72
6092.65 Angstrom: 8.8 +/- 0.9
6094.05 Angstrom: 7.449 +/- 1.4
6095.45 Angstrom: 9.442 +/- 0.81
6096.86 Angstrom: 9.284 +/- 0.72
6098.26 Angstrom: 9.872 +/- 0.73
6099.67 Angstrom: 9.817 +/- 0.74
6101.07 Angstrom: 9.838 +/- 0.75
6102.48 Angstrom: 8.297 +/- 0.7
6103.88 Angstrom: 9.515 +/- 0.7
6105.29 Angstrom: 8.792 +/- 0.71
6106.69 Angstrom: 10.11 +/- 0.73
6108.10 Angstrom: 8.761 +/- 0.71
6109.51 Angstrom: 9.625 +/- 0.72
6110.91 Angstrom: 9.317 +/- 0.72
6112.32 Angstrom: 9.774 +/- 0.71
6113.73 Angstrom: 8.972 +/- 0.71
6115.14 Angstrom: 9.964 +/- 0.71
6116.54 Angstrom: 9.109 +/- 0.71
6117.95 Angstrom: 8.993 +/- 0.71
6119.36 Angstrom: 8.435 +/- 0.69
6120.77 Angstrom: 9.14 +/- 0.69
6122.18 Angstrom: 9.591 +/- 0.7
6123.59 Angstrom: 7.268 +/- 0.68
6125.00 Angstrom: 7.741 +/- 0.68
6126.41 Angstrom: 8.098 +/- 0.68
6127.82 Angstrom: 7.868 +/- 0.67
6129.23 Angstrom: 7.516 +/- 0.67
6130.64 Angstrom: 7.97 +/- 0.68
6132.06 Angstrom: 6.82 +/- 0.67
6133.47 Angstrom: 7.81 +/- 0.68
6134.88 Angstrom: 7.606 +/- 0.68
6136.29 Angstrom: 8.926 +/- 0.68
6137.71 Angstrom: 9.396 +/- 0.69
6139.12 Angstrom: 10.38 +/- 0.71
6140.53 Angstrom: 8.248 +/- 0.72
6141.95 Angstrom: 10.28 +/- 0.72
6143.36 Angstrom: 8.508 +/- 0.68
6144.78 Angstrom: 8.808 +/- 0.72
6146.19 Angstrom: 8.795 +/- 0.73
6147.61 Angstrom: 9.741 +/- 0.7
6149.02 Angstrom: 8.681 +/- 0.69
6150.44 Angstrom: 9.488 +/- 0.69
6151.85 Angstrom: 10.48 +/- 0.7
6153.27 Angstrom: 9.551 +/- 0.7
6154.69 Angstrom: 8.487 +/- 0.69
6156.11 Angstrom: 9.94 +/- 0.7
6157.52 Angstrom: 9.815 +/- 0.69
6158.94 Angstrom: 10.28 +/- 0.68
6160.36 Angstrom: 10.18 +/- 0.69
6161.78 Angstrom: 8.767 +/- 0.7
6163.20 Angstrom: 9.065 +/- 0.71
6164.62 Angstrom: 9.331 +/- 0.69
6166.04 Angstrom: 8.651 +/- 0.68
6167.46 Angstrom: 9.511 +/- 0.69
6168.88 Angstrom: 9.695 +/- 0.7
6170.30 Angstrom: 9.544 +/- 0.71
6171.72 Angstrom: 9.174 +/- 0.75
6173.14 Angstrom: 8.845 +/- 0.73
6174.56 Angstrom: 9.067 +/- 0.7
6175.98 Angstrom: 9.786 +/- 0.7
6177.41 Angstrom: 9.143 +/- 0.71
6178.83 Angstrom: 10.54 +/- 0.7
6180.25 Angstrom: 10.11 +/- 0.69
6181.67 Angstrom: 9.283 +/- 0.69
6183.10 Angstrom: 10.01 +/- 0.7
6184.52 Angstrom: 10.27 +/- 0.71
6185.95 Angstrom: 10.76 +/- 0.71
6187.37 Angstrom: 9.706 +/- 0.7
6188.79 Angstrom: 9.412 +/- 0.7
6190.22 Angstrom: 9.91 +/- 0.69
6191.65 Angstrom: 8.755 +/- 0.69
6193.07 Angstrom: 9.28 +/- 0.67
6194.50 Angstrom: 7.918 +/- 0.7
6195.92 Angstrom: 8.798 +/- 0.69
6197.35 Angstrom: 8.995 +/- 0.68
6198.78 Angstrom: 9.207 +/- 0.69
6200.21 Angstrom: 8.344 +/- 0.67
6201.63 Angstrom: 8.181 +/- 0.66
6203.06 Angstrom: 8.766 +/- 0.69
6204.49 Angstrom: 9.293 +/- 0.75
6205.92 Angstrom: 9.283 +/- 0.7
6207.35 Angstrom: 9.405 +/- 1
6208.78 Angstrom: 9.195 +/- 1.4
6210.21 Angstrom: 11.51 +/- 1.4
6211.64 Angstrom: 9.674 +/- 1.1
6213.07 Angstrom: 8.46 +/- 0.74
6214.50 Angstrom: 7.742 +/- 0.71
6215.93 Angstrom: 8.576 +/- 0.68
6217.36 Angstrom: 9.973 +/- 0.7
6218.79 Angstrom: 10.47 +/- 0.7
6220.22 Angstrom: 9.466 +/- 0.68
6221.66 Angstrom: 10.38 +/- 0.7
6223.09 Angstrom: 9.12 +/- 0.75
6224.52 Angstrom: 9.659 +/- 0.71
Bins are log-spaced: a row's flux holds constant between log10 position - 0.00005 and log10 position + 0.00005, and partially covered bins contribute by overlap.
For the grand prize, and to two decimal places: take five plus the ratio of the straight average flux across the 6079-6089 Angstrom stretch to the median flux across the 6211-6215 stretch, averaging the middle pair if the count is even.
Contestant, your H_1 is 6.00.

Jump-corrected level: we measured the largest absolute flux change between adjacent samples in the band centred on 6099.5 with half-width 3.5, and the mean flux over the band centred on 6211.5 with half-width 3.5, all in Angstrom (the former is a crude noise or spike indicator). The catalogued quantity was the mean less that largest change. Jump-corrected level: 7.8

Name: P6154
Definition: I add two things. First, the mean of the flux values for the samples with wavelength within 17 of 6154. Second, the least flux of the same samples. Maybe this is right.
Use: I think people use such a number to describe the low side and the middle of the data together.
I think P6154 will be 17.6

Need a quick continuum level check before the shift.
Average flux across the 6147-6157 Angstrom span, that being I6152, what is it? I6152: 9.5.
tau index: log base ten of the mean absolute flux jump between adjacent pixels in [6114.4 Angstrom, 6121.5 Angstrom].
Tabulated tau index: -0.25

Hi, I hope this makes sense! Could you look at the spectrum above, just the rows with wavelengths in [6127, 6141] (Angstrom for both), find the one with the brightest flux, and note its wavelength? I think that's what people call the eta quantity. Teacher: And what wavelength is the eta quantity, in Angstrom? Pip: 6139.12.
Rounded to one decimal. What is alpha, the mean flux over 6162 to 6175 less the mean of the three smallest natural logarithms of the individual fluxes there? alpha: 7.0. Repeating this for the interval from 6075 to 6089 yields 6.5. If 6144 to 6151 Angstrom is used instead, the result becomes 6.9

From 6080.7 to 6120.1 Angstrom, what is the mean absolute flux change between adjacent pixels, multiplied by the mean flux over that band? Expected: 6.5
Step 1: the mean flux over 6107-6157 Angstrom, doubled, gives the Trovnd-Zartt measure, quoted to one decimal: 17.7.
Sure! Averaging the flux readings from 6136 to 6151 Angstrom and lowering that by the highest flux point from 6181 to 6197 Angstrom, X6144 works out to -1.6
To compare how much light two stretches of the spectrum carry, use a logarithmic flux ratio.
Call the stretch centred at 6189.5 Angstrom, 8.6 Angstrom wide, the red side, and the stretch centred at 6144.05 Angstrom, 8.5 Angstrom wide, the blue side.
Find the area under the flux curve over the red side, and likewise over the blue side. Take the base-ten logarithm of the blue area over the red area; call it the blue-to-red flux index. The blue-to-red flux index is -0.03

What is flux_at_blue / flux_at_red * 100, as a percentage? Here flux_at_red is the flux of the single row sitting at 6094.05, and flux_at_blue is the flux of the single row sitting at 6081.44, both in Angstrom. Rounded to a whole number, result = 97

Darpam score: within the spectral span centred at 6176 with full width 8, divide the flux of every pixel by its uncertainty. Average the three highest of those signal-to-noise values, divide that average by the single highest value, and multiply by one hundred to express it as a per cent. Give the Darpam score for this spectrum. 93.0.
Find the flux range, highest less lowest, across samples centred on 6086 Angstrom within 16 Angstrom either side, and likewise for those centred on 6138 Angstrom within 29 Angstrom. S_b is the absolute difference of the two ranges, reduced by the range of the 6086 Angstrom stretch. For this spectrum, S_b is -1.8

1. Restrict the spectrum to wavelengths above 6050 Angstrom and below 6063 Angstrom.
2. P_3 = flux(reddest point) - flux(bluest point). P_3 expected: -1.5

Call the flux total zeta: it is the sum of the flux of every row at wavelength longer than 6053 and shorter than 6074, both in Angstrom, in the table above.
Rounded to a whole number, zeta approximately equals 122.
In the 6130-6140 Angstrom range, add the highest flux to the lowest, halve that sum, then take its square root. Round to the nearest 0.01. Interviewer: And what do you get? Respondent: 2.93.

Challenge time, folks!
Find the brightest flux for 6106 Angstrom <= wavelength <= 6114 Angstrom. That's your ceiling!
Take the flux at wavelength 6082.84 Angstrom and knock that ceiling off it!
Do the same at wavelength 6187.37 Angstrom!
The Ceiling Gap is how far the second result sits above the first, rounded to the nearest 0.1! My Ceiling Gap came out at 1.5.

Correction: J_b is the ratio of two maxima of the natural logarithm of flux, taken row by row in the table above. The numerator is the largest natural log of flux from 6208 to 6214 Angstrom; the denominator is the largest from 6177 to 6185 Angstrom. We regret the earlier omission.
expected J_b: 1.04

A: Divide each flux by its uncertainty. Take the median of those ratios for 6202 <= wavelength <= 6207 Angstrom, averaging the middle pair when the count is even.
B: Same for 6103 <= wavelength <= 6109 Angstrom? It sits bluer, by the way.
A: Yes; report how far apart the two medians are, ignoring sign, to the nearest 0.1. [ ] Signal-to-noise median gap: 0.3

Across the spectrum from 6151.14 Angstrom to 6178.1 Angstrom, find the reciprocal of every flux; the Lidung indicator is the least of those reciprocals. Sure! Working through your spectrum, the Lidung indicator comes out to 0.095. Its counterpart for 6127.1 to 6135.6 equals 0.125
